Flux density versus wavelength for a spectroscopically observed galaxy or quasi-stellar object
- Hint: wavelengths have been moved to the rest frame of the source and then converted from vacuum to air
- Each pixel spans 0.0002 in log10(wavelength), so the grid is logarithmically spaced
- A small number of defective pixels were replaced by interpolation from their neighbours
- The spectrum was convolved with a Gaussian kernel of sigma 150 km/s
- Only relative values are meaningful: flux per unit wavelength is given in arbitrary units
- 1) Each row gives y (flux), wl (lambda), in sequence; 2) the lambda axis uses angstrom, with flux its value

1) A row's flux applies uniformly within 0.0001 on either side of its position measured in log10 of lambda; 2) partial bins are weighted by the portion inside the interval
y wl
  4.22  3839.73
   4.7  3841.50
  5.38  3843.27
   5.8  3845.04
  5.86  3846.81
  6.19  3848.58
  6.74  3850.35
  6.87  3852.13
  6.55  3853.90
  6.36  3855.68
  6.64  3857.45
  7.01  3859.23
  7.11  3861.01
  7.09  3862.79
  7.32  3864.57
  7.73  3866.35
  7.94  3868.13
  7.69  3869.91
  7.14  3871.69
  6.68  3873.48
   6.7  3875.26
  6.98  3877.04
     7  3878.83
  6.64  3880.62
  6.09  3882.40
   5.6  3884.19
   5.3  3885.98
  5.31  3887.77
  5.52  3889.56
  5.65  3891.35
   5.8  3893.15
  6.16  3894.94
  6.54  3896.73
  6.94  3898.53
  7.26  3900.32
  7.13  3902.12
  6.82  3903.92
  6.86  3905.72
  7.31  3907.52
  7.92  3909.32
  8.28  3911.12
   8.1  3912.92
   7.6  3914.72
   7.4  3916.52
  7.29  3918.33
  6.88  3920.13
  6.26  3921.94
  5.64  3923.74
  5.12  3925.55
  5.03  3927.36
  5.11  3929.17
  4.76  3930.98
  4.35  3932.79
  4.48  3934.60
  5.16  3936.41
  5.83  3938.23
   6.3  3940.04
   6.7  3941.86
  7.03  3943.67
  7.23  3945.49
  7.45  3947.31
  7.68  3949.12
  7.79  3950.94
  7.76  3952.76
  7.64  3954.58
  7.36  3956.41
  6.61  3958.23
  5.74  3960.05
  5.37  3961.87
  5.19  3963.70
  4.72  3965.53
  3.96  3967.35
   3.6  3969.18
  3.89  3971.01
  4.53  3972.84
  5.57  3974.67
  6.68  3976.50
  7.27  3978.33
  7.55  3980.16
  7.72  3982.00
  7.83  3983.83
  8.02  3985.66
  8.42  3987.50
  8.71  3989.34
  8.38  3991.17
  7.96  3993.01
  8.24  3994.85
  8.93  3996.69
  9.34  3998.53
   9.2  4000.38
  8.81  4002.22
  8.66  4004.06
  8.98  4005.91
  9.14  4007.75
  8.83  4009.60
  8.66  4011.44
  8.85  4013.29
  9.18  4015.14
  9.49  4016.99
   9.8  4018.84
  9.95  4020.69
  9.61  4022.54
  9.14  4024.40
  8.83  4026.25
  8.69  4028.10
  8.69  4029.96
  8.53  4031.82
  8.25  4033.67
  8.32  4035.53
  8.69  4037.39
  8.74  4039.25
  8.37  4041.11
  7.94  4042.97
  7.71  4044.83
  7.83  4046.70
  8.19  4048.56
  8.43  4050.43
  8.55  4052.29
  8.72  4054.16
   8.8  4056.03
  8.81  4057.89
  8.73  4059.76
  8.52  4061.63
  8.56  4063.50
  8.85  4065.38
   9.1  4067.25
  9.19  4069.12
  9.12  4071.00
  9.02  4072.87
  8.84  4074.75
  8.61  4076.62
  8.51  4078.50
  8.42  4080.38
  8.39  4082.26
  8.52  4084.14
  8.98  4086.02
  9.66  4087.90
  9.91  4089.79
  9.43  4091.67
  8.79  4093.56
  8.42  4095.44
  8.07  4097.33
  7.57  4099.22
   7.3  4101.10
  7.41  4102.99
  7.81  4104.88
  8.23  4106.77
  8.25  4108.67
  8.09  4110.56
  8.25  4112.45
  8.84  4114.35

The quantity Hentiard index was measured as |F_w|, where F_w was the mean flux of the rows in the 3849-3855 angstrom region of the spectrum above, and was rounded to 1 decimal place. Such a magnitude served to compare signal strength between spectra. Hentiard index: 6.7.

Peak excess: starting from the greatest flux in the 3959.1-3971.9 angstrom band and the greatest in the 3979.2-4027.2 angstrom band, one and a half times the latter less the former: 9.2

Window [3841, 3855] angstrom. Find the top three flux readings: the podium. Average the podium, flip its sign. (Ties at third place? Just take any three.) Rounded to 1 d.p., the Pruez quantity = -6.7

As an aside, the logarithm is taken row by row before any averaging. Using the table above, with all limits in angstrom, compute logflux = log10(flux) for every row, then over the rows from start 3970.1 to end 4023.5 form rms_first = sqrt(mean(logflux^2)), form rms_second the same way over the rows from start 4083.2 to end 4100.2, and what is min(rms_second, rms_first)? 0.91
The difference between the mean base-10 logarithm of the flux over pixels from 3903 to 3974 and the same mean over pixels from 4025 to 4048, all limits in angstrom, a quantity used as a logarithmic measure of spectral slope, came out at -0.14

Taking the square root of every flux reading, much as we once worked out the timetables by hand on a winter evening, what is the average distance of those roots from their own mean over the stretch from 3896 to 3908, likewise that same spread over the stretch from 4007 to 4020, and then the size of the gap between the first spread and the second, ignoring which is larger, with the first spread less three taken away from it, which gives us 2.97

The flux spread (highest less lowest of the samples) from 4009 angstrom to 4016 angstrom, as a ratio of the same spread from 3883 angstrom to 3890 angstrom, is 1.7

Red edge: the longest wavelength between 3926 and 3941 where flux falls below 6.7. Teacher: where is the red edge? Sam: 3940.04 angstrom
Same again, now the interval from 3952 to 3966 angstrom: 3965.53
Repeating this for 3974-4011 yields 3976.50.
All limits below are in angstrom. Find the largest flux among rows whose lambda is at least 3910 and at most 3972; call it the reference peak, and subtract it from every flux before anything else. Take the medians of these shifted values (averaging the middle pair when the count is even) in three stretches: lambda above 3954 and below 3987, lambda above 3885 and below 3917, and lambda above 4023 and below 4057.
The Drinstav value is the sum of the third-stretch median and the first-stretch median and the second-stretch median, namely -3.2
